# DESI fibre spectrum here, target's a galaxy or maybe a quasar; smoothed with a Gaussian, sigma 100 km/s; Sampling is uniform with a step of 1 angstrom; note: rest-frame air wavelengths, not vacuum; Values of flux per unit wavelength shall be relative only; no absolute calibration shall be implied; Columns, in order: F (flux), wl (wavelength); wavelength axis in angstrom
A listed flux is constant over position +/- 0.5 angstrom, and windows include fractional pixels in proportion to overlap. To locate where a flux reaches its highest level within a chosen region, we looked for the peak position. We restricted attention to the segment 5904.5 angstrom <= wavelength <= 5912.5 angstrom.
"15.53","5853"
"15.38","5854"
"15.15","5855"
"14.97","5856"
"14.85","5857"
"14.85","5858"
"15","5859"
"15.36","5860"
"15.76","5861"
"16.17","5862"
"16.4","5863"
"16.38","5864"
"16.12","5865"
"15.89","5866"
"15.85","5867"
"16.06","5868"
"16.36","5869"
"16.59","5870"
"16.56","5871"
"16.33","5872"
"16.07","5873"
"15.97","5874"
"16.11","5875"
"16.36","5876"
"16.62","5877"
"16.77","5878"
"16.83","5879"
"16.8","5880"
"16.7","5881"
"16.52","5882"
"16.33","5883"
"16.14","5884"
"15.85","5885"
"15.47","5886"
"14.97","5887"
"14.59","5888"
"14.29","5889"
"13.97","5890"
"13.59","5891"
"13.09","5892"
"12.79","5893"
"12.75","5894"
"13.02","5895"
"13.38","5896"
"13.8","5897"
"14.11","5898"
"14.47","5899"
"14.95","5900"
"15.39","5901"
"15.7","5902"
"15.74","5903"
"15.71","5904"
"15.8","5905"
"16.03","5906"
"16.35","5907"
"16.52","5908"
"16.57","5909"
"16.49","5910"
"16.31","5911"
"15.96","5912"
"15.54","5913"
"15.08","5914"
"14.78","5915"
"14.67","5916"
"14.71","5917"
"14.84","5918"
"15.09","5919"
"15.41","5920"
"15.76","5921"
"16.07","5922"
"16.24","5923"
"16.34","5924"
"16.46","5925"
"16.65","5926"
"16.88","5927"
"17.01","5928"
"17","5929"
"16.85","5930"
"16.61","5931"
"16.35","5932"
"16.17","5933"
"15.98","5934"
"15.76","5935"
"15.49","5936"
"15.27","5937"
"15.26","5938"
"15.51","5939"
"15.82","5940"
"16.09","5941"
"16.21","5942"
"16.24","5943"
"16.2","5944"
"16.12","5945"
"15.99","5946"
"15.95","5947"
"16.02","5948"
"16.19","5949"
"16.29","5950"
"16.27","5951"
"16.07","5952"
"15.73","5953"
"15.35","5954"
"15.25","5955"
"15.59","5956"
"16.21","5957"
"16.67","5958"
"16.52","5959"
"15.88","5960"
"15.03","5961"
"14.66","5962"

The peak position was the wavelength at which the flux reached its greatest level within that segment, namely 5909 angstrom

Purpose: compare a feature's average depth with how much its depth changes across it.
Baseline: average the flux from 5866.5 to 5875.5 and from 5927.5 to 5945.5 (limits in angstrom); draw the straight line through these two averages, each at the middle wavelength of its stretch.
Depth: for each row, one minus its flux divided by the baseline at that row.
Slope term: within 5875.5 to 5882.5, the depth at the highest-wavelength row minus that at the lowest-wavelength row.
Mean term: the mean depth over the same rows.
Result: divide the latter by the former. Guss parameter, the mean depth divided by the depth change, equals 2.7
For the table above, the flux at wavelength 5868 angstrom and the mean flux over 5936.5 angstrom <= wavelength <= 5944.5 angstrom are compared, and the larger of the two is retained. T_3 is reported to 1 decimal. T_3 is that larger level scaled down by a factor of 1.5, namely 10.7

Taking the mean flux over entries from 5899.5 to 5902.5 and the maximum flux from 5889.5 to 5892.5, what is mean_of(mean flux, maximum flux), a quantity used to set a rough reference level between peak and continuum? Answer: 14.7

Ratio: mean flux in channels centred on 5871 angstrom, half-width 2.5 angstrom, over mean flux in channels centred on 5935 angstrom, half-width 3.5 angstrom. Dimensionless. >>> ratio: 1.04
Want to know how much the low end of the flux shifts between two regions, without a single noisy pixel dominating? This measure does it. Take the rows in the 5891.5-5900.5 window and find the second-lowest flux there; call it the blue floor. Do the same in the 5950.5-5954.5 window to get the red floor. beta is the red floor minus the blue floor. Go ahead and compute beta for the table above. 2.9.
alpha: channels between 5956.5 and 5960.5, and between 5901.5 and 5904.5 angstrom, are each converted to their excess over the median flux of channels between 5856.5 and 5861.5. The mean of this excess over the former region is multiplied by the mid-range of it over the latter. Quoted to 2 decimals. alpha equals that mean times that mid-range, 0.95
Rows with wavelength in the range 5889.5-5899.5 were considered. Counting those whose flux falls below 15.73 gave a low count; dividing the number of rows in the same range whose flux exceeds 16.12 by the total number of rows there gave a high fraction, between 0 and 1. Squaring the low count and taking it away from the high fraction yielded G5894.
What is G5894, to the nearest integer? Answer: -100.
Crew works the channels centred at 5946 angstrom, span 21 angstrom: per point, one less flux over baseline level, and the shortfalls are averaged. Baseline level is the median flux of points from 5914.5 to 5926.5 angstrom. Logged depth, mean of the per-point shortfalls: -0.017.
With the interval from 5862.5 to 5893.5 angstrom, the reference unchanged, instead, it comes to -0.011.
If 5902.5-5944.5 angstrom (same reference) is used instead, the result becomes -0.023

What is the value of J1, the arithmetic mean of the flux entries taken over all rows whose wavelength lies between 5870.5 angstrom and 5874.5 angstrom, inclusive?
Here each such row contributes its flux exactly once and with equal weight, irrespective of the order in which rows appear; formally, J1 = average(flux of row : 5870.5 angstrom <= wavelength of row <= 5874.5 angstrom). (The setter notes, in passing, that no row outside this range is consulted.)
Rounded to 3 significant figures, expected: 16.2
